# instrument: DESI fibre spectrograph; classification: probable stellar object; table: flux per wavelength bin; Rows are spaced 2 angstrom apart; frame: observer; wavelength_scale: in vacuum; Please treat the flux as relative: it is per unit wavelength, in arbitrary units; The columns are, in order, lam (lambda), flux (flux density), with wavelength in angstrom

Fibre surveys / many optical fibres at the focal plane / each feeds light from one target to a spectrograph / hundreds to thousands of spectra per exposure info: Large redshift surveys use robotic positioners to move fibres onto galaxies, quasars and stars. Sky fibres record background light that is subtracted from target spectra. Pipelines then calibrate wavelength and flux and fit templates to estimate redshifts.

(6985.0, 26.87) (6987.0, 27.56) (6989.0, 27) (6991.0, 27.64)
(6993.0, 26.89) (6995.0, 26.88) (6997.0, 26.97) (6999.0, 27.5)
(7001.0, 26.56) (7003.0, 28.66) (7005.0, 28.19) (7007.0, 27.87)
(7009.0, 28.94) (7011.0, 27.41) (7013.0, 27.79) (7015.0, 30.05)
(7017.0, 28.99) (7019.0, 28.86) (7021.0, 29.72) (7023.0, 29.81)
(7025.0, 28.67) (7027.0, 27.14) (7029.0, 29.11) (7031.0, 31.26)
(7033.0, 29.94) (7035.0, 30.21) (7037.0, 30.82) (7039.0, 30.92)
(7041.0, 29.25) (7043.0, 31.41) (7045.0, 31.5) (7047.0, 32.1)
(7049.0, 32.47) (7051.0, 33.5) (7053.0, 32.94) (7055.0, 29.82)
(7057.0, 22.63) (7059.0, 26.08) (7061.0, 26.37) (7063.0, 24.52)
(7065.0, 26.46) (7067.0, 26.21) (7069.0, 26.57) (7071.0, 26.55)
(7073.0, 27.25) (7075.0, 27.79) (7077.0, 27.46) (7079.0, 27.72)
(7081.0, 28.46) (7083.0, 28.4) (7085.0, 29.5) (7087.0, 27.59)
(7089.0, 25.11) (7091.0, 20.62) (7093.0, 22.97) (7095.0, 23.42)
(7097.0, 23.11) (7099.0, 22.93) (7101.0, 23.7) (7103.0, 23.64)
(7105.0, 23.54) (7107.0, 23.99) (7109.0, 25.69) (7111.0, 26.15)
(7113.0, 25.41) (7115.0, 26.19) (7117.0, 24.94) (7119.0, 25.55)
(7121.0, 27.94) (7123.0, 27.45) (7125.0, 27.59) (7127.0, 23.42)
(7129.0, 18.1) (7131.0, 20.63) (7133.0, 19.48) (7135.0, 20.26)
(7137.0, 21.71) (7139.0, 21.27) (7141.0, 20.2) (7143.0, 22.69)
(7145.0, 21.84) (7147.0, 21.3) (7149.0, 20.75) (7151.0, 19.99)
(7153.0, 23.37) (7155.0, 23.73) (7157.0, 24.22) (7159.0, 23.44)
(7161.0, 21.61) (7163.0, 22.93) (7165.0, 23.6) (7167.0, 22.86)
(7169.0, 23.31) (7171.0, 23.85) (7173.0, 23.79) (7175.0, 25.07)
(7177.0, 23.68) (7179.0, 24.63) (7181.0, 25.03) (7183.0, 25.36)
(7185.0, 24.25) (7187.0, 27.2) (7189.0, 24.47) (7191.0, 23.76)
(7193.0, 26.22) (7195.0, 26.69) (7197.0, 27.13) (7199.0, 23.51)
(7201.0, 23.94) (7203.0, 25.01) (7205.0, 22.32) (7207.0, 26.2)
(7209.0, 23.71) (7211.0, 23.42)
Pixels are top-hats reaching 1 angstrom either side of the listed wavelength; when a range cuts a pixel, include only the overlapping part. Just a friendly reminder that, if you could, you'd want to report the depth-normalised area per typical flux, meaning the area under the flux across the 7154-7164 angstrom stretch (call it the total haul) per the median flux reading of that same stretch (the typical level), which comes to 9.9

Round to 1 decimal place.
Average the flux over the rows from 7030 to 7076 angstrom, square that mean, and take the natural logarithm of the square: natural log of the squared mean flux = 6.7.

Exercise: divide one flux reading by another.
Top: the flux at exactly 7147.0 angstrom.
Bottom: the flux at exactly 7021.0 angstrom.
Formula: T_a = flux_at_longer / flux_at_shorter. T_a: 0.72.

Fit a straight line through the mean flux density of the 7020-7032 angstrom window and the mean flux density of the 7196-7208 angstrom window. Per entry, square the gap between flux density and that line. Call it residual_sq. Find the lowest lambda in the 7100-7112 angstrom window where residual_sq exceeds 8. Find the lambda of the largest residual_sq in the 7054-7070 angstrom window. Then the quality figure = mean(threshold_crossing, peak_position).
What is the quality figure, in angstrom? 7079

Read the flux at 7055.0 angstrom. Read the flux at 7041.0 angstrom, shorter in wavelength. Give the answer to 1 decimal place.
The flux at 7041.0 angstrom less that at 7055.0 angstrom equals -0.6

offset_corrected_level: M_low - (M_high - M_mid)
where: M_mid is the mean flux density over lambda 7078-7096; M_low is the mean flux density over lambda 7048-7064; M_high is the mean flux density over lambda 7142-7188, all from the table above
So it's 31.1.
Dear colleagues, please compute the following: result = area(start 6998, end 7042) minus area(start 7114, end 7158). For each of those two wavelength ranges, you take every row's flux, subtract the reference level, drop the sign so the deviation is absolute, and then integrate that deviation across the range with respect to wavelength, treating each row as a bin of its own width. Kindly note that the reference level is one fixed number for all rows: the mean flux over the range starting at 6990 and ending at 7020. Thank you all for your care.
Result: -165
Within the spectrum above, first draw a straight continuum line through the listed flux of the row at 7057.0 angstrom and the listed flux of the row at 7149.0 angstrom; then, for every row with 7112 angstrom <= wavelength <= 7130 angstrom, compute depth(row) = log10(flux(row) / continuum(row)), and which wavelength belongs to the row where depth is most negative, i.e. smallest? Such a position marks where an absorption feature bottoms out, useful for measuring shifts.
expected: 7129.0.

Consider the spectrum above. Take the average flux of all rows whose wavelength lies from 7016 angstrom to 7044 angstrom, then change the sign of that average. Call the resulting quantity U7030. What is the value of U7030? -30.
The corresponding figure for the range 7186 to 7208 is -25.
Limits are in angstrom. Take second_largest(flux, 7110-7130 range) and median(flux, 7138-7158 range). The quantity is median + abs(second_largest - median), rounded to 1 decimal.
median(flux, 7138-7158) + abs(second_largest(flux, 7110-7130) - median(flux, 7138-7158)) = 27.6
